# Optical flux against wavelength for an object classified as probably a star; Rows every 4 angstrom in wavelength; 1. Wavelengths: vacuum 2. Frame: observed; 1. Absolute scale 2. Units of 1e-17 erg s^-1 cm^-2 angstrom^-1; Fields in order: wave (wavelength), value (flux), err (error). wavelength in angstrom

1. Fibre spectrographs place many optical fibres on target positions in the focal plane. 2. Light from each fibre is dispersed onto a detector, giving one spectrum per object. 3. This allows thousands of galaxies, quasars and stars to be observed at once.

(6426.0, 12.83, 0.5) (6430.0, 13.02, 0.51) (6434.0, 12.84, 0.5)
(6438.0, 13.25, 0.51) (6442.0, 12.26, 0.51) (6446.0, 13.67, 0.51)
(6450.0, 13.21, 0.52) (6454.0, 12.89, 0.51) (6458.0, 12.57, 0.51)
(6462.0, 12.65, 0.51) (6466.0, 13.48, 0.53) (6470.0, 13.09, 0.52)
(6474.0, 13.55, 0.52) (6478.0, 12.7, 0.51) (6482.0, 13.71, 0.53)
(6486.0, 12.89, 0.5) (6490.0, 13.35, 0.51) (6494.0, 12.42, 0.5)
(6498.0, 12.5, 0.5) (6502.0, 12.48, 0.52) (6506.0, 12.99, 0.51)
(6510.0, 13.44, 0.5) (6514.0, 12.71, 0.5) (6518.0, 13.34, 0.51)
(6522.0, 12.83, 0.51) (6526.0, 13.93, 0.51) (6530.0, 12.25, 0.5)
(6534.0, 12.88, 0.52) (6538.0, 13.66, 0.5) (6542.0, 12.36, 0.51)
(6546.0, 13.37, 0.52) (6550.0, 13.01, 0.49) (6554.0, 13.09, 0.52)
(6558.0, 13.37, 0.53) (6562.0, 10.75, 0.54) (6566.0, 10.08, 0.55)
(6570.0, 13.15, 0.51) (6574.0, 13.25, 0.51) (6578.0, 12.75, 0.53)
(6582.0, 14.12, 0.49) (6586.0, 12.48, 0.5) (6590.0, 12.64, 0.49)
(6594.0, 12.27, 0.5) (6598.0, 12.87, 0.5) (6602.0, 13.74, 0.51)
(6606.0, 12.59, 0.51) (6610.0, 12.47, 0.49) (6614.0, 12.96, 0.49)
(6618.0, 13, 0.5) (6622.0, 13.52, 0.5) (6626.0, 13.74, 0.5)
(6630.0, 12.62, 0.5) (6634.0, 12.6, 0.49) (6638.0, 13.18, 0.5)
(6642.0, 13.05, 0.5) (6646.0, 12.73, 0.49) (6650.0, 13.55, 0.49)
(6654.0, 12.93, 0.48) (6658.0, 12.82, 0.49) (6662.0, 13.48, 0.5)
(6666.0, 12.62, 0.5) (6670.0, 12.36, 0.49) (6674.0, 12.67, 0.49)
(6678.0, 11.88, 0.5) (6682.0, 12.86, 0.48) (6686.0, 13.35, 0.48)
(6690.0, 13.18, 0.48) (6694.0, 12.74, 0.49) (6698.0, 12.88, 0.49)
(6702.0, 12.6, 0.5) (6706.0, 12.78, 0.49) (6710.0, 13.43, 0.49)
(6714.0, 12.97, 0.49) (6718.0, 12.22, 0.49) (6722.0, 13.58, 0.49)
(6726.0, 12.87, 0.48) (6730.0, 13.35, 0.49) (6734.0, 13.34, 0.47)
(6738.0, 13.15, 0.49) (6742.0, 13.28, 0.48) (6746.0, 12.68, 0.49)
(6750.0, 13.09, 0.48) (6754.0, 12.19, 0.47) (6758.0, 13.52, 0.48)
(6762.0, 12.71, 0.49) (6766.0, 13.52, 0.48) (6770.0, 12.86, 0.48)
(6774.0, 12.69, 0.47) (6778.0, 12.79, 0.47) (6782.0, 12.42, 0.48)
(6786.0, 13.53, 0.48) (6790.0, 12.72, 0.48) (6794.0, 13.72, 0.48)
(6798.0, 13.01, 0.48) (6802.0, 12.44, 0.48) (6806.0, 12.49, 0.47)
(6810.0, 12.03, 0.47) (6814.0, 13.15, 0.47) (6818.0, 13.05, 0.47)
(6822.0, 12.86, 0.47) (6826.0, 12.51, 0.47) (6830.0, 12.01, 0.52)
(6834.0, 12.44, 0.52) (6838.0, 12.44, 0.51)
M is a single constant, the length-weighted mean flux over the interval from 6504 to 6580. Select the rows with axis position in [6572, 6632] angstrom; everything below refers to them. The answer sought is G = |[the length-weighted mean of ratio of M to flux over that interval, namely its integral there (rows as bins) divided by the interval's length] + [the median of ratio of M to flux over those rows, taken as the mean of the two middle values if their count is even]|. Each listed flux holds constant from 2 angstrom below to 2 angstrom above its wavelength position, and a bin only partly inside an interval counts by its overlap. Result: 1.98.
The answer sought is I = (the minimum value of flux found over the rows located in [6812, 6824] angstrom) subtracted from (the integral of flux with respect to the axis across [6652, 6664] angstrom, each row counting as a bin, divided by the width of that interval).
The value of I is 0.2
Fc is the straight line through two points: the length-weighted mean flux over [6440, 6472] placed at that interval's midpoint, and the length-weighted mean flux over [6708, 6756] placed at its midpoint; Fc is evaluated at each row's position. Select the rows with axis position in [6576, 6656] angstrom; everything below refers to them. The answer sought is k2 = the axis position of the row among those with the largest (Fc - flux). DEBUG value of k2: 6594.0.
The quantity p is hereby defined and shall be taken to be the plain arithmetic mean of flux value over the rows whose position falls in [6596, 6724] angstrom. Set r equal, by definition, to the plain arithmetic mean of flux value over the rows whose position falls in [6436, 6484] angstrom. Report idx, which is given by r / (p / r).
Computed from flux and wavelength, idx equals 13.2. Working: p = 12.9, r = 13.1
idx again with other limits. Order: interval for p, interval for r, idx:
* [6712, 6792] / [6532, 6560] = 13.2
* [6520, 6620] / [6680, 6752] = 13.2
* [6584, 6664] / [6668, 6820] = 12.8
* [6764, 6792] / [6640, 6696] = 12.8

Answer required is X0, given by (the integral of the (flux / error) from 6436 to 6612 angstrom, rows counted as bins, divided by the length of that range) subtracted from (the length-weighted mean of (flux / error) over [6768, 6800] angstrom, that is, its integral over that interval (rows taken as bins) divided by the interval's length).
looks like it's 1.9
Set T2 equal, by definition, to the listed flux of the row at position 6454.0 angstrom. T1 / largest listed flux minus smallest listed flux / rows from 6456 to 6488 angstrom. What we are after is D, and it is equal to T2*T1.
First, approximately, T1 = 1.14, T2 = 12.89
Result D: 14.7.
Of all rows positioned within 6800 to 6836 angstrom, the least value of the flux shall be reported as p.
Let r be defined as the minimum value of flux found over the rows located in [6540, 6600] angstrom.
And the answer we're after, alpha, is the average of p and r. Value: 11.0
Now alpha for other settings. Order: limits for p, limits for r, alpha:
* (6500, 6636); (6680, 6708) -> 11.3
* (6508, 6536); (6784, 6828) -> 12.1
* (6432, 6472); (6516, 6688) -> 11.2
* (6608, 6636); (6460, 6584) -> 11.3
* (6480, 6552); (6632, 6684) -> 12.1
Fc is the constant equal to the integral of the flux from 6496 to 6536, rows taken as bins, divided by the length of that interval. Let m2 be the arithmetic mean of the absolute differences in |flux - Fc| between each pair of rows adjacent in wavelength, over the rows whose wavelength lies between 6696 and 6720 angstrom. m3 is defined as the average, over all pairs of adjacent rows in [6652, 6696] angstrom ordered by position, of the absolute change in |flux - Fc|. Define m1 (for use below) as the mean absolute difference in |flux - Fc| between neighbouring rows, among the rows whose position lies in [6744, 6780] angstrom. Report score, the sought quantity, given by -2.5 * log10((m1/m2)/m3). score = -0.8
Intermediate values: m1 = 0.294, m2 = 0.388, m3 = 0.37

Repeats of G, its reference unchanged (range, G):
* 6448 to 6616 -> 1.99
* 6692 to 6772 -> 1.98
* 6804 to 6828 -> 2.02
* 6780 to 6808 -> 2.00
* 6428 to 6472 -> 1.97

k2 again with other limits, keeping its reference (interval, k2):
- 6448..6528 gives 6494.0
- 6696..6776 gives 6754.0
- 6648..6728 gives 6678.0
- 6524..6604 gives 6566.0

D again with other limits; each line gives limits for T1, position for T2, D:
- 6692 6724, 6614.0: 17.6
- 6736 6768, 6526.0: 18.5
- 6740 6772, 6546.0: 17.8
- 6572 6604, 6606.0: 23.3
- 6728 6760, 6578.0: 17.0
